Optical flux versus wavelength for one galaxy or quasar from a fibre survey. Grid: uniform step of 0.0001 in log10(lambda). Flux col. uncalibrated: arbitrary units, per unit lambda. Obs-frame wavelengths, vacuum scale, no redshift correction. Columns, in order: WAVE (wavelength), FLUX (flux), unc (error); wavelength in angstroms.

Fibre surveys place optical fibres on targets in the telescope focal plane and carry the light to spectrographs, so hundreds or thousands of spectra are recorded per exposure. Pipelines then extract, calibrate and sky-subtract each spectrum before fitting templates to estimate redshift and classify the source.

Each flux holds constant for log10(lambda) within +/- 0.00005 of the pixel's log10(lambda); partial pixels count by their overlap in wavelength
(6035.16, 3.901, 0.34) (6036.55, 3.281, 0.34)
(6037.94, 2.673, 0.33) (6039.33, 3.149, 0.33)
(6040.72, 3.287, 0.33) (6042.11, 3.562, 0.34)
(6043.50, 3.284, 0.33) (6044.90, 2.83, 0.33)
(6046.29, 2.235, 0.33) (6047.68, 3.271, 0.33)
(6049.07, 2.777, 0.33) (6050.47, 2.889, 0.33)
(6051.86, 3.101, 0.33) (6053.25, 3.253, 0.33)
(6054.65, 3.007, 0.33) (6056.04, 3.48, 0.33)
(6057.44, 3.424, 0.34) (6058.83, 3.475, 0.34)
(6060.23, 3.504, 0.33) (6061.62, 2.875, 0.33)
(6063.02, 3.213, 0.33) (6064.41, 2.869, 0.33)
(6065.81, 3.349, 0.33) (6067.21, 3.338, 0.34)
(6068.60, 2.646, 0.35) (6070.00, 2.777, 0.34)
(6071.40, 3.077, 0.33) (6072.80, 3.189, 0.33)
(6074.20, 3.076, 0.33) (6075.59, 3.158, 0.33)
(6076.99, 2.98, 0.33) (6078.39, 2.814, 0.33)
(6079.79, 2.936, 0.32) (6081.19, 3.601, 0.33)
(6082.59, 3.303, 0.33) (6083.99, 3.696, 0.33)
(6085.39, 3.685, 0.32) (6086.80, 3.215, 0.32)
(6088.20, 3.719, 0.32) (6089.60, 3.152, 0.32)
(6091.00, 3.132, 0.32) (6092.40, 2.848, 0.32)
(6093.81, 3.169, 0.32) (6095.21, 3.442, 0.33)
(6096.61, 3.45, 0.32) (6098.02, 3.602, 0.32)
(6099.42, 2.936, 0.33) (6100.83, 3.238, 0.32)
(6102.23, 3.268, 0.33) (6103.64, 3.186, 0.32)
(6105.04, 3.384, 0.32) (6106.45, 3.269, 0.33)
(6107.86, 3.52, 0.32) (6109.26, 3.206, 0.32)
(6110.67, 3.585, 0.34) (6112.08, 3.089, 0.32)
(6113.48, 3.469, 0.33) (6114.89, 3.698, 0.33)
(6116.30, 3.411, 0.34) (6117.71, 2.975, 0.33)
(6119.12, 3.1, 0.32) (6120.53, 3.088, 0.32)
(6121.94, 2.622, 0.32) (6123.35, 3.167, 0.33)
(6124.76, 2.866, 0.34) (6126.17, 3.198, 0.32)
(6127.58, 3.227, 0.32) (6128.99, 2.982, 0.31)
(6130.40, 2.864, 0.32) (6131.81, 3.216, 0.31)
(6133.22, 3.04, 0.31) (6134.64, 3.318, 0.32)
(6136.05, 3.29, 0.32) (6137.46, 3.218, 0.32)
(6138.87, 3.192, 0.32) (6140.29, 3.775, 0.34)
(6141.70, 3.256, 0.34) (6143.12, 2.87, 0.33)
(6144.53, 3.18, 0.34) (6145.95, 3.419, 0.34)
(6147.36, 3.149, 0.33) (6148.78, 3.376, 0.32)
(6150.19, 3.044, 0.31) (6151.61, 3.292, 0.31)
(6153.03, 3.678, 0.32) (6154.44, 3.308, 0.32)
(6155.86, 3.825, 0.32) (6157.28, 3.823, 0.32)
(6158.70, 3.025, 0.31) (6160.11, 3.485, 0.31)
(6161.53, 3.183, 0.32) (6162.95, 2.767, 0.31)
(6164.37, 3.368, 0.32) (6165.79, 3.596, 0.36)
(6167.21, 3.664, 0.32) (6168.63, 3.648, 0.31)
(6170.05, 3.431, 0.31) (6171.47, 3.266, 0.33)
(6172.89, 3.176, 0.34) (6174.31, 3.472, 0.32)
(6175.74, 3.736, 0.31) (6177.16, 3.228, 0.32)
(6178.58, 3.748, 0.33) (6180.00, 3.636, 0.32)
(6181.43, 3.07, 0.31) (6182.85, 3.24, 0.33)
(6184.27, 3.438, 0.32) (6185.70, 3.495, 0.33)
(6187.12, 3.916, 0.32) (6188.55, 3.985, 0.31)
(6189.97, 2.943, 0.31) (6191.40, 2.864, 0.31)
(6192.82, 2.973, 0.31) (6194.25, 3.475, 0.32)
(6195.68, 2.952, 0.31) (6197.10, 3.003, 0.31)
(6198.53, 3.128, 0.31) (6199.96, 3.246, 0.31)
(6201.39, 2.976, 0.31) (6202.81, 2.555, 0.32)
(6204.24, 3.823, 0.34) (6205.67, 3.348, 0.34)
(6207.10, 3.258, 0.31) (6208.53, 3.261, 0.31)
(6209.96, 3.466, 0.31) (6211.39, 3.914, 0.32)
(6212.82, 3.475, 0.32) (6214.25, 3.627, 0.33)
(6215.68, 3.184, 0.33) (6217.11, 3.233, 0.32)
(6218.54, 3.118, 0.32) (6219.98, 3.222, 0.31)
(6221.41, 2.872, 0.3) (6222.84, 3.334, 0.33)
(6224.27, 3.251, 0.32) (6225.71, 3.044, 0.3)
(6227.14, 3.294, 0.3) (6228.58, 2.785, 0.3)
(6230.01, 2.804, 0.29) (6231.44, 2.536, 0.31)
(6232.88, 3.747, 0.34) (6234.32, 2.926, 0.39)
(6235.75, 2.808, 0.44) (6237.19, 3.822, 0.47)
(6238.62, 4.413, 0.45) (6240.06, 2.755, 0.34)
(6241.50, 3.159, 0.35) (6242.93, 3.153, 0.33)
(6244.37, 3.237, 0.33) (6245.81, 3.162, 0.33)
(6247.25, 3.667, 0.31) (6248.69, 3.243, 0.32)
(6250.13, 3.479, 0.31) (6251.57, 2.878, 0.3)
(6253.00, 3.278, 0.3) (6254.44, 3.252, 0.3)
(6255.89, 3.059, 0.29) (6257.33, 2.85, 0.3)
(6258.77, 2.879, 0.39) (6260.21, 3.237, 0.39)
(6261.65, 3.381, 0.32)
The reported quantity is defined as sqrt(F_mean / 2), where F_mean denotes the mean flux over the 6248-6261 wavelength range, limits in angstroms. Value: 1.25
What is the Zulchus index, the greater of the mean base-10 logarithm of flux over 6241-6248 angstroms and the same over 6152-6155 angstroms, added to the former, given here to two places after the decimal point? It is 1.06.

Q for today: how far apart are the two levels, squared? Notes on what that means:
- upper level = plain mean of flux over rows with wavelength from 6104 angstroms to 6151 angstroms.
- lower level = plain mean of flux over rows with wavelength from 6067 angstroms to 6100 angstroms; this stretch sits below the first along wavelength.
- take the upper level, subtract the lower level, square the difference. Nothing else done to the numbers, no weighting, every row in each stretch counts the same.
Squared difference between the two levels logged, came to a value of 0.000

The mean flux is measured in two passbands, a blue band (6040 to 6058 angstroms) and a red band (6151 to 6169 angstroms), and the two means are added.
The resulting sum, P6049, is 6.54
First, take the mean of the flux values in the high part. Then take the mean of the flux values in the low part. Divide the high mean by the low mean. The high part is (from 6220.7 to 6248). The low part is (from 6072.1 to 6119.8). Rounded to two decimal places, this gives 0.98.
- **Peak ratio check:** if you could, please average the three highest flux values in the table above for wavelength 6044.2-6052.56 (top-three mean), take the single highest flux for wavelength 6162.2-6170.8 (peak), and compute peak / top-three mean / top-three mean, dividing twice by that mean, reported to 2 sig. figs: 0.38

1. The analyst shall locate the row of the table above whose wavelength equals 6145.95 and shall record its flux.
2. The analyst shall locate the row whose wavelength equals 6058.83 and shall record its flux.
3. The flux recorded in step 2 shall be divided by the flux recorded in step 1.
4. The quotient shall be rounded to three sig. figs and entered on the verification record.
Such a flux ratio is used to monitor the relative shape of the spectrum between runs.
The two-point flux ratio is 1.02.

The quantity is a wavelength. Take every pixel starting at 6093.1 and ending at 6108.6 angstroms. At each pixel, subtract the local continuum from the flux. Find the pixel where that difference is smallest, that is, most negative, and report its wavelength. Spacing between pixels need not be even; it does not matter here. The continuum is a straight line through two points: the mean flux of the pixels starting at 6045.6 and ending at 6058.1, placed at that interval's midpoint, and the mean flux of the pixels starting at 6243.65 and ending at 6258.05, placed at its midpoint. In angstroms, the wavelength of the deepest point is 6099.42 angstroms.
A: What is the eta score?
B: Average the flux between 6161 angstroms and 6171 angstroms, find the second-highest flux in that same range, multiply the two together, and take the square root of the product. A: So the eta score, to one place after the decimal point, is 3.5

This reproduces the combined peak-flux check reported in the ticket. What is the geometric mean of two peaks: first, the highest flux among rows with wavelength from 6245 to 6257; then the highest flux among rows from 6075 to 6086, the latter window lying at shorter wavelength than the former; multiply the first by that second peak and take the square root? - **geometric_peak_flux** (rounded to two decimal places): 3.68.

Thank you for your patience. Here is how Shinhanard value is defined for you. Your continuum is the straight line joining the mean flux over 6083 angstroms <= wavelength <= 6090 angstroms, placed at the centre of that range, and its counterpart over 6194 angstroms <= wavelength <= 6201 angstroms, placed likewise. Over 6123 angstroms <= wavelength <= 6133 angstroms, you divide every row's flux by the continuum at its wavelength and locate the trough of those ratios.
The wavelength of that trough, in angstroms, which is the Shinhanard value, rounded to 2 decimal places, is 6124.76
